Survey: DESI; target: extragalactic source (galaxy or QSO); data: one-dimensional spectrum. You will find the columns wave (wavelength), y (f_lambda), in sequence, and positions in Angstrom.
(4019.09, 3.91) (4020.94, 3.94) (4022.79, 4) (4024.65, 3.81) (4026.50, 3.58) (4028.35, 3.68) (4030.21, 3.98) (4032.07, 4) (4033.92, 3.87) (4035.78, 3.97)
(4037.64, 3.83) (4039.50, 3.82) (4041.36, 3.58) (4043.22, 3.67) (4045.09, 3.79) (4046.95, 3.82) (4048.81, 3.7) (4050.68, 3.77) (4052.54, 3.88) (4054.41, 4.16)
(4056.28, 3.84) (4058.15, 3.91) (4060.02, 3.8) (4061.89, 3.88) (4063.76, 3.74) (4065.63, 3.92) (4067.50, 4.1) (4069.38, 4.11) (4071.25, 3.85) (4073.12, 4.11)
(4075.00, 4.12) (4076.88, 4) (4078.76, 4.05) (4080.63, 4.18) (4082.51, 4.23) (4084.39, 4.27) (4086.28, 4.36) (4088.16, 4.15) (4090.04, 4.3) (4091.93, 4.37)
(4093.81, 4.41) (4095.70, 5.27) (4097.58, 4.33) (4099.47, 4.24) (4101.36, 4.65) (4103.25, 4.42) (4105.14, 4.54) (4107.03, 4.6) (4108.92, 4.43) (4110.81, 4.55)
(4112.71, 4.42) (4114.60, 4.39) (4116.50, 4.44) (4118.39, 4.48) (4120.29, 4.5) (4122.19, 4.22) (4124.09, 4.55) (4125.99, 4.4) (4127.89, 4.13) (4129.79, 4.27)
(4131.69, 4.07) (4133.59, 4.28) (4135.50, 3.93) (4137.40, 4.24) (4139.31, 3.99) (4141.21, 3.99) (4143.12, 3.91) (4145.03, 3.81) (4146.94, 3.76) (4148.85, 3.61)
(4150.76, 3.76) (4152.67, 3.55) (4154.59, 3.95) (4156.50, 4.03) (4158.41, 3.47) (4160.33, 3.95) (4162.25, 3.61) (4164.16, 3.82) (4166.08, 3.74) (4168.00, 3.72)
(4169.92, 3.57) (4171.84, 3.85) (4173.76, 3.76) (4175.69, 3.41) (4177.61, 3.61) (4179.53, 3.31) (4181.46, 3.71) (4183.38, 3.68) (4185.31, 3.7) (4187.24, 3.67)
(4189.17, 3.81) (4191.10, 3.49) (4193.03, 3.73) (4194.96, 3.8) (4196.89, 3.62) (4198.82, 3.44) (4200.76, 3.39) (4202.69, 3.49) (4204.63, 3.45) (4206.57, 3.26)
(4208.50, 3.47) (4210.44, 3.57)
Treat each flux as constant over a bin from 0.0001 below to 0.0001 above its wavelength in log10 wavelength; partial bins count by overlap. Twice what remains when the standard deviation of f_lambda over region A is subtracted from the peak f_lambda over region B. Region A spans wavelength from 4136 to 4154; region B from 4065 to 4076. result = 7.8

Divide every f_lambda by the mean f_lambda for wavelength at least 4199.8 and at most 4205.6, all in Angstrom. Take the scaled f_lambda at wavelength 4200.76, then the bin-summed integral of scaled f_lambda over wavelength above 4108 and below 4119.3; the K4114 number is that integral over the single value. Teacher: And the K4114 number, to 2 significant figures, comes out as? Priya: 15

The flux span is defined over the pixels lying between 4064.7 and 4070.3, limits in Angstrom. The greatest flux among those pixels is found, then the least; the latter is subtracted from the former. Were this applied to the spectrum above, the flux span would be 0.19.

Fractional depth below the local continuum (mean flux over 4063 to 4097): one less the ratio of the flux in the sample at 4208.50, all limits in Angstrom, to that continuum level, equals 0.17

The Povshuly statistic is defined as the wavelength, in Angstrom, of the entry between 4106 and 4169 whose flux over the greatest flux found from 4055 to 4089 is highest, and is 4107.03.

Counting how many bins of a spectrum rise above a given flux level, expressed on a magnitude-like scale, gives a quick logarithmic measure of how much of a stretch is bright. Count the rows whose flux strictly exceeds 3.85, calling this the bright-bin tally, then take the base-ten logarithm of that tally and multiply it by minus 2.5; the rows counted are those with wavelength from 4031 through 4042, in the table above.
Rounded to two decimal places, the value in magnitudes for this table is -1.19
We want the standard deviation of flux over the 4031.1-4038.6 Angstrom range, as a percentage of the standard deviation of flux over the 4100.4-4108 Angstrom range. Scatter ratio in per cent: 81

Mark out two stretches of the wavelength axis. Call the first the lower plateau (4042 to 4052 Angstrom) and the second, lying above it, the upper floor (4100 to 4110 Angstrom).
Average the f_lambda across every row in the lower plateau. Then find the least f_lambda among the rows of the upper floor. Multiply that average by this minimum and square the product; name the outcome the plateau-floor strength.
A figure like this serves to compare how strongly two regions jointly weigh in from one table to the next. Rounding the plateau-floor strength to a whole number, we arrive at 275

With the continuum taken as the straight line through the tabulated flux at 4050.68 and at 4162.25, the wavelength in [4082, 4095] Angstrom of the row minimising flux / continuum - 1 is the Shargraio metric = 4088.16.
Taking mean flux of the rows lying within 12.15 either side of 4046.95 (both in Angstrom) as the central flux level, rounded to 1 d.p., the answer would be 3.8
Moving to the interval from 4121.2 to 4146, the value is 4.1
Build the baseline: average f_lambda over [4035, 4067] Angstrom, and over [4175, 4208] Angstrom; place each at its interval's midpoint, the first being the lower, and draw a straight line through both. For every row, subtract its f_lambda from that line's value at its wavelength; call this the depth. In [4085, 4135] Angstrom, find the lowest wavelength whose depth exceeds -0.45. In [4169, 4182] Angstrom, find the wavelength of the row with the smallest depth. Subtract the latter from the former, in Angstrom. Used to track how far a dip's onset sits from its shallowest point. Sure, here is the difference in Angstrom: -83.7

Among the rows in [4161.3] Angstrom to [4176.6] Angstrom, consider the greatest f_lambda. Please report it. 3.85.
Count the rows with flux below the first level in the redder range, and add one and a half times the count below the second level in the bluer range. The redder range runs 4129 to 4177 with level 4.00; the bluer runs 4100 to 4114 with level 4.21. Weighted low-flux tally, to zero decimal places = 20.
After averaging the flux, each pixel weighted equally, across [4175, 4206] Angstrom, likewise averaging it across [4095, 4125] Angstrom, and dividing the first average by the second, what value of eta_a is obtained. 0.80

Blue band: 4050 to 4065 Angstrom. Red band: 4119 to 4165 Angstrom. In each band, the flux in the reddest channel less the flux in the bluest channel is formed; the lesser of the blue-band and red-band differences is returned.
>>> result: -0.7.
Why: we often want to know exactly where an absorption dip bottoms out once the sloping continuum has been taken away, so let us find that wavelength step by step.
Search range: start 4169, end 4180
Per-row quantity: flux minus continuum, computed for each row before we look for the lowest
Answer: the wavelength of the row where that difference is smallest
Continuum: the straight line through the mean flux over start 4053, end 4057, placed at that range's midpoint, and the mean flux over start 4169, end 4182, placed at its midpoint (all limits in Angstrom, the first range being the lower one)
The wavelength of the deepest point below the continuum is 4179.53 Angstrom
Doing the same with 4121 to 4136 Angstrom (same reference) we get 4135.50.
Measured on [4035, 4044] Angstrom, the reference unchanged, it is 4041.36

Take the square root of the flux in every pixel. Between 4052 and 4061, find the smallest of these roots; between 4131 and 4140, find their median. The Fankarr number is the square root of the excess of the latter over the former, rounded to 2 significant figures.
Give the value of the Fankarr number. 0.26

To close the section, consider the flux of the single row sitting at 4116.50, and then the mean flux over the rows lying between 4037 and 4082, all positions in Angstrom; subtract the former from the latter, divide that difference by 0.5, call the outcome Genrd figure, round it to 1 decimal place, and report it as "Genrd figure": -1.1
